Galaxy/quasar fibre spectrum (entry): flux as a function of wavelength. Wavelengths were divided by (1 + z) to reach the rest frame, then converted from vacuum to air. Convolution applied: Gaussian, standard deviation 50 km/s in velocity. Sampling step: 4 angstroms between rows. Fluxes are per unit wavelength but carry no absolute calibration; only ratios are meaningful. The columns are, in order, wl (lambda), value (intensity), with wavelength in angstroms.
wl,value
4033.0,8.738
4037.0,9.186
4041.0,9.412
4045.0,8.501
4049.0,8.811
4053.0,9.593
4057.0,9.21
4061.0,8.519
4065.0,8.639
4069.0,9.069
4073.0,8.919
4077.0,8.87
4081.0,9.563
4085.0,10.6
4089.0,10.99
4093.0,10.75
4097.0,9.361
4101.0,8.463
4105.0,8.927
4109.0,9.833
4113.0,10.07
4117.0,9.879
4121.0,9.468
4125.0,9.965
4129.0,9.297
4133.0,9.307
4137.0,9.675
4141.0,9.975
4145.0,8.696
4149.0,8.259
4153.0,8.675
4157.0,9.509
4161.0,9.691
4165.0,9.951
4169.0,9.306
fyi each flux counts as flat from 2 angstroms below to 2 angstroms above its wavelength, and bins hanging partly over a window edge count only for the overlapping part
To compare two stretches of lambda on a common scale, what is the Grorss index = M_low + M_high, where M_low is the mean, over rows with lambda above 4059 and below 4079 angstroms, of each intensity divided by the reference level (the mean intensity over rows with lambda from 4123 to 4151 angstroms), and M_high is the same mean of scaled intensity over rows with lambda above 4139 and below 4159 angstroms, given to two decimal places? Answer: 1.91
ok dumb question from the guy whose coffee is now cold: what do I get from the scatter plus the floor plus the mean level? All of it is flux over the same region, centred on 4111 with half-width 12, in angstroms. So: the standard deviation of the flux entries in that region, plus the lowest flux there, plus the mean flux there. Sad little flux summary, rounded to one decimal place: 18.5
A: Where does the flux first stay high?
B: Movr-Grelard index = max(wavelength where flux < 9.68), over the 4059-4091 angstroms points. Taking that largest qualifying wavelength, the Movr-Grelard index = 4081.0 angstroms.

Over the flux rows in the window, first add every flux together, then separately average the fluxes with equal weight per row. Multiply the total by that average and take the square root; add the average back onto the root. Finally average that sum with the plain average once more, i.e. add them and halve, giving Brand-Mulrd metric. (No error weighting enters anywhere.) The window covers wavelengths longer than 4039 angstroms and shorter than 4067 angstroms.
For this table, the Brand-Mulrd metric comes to 20.8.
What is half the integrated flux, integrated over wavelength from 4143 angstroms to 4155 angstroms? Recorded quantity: 51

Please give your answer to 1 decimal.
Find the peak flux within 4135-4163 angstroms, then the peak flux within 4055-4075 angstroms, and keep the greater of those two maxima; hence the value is 10.0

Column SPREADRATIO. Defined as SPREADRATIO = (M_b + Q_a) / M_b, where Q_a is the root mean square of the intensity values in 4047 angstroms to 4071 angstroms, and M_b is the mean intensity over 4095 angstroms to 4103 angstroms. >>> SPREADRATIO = 2.01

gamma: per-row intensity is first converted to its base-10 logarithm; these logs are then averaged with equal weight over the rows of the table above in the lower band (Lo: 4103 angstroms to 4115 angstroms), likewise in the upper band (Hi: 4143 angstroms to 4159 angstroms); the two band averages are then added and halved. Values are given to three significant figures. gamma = 0.963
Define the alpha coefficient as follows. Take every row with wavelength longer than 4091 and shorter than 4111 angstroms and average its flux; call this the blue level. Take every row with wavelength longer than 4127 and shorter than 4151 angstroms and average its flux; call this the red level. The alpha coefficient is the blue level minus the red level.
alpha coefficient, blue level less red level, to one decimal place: 0.3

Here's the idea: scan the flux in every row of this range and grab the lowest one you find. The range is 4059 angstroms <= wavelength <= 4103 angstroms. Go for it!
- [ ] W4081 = 8.463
